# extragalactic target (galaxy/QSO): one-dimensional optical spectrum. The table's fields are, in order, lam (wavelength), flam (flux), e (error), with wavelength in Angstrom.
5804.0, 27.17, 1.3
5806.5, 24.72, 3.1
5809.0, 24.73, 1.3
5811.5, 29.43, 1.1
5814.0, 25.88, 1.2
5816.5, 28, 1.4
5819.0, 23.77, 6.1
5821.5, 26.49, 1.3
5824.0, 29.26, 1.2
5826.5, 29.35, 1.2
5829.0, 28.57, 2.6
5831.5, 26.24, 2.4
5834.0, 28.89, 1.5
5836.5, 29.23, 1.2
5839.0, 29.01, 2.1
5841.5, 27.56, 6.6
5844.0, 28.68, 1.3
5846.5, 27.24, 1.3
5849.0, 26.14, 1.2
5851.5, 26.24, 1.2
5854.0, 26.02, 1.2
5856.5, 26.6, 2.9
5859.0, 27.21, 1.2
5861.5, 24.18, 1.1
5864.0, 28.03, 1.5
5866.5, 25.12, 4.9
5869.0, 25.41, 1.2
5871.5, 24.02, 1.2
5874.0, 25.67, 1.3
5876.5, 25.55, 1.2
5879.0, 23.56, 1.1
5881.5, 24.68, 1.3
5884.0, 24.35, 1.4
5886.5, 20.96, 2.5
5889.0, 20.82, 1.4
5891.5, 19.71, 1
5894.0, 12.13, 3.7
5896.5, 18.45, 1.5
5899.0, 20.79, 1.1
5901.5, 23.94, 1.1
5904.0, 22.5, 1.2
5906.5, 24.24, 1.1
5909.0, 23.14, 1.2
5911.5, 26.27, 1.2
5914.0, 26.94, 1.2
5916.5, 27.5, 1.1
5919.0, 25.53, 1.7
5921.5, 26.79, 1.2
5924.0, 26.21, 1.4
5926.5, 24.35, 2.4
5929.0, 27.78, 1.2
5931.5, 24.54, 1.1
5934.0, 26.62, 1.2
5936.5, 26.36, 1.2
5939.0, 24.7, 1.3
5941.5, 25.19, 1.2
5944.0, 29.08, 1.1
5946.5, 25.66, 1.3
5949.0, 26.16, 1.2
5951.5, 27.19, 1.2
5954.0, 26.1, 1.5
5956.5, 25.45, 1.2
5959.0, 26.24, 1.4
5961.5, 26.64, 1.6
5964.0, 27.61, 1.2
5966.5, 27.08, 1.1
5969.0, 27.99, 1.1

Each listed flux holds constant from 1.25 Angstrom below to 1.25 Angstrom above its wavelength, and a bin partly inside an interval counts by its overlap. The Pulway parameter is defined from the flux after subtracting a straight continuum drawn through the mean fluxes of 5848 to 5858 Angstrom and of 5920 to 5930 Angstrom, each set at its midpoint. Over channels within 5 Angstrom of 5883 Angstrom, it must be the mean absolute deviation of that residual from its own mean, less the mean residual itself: 4.1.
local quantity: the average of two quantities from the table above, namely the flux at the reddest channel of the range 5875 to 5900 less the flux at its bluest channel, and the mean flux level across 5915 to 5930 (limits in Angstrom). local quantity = 10.8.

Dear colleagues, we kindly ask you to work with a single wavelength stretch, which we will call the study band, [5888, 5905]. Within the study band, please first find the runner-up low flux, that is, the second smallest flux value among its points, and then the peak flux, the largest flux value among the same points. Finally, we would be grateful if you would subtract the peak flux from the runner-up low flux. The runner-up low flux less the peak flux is -5.5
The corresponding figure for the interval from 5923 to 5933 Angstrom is -3.2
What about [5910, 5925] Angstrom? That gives -1.3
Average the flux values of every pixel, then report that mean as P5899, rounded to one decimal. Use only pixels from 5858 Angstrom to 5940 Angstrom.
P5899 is 24.2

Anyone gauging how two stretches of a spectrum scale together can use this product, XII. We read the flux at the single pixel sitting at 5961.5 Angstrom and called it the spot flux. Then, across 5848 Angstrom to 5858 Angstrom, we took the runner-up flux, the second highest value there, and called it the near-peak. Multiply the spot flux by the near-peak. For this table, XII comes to 699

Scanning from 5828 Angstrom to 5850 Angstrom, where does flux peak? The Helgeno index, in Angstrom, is 5836.5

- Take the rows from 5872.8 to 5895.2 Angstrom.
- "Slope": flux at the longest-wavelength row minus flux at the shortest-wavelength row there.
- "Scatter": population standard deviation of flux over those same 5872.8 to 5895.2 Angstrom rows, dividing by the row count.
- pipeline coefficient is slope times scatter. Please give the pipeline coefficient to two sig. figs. -55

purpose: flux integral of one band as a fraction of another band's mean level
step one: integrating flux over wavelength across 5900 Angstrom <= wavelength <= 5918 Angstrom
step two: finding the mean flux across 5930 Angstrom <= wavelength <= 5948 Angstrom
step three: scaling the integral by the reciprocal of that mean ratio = 17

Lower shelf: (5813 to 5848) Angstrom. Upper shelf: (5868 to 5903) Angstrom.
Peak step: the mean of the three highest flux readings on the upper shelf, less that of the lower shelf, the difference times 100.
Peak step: -374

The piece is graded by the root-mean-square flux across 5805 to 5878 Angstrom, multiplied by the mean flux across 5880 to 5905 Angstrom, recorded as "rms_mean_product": 560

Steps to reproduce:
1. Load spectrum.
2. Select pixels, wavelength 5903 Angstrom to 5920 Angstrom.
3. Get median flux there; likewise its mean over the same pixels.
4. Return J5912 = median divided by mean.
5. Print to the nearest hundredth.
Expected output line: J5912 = 1.01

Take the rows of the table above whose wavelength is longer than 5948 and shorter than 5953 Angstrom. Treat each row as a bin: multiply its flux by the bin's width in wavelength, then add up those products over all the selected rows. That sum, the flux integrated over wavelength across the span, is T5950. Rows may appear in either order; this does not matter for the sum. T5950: 133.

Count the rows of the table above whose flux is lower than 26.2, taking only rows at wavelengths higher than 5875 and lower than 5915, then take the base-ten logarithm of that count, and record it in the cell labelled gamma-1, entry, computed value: 1.15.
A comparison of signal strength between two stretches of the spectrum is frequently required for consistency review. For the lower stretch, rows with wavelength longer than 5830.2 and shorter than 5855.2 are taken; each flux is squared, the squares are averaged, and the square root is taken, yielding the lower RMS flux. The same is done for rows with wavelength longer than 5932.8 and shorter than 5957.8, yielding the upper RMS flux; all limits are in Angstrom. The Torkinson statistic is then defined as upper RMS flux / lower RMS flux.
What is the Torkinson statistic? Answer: 1.0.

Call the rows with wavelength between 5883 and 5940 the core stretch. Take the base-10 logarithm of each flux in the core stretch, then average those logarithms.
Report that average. 1.368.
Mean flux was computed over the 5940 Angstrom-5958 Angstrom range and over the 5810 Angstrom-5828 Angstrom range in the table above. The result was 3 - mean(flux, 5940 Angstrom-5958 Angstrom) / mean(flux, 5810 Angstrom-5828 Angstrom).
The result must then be 2.04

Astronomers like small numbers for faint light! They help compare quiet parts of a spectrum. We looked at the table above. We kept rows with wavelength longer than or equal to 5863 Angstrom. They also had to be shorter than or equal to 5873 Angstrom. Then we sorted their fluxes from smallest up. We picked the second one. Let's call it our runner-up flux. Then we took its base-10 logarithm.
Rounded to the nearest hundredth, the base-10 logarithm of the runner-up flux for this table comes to 1.40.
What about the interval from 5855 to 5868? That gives 1.40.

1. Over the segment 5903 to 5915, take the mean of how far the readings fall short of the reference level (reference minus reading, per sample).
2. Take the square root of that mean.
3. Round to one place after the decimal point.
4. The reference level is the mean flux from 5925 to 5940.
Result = 1.1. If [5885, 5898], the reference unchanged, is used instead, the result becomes 2.7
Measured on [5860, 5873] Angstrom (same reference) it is 0.6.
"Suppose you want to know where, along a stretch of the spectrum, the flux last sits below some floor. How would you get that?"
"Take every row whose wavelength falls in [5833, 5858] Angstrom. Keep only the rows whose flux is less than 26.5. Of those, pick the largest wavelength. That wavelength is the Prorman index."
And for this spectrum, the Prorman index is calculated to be 5854.0 Angstrom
